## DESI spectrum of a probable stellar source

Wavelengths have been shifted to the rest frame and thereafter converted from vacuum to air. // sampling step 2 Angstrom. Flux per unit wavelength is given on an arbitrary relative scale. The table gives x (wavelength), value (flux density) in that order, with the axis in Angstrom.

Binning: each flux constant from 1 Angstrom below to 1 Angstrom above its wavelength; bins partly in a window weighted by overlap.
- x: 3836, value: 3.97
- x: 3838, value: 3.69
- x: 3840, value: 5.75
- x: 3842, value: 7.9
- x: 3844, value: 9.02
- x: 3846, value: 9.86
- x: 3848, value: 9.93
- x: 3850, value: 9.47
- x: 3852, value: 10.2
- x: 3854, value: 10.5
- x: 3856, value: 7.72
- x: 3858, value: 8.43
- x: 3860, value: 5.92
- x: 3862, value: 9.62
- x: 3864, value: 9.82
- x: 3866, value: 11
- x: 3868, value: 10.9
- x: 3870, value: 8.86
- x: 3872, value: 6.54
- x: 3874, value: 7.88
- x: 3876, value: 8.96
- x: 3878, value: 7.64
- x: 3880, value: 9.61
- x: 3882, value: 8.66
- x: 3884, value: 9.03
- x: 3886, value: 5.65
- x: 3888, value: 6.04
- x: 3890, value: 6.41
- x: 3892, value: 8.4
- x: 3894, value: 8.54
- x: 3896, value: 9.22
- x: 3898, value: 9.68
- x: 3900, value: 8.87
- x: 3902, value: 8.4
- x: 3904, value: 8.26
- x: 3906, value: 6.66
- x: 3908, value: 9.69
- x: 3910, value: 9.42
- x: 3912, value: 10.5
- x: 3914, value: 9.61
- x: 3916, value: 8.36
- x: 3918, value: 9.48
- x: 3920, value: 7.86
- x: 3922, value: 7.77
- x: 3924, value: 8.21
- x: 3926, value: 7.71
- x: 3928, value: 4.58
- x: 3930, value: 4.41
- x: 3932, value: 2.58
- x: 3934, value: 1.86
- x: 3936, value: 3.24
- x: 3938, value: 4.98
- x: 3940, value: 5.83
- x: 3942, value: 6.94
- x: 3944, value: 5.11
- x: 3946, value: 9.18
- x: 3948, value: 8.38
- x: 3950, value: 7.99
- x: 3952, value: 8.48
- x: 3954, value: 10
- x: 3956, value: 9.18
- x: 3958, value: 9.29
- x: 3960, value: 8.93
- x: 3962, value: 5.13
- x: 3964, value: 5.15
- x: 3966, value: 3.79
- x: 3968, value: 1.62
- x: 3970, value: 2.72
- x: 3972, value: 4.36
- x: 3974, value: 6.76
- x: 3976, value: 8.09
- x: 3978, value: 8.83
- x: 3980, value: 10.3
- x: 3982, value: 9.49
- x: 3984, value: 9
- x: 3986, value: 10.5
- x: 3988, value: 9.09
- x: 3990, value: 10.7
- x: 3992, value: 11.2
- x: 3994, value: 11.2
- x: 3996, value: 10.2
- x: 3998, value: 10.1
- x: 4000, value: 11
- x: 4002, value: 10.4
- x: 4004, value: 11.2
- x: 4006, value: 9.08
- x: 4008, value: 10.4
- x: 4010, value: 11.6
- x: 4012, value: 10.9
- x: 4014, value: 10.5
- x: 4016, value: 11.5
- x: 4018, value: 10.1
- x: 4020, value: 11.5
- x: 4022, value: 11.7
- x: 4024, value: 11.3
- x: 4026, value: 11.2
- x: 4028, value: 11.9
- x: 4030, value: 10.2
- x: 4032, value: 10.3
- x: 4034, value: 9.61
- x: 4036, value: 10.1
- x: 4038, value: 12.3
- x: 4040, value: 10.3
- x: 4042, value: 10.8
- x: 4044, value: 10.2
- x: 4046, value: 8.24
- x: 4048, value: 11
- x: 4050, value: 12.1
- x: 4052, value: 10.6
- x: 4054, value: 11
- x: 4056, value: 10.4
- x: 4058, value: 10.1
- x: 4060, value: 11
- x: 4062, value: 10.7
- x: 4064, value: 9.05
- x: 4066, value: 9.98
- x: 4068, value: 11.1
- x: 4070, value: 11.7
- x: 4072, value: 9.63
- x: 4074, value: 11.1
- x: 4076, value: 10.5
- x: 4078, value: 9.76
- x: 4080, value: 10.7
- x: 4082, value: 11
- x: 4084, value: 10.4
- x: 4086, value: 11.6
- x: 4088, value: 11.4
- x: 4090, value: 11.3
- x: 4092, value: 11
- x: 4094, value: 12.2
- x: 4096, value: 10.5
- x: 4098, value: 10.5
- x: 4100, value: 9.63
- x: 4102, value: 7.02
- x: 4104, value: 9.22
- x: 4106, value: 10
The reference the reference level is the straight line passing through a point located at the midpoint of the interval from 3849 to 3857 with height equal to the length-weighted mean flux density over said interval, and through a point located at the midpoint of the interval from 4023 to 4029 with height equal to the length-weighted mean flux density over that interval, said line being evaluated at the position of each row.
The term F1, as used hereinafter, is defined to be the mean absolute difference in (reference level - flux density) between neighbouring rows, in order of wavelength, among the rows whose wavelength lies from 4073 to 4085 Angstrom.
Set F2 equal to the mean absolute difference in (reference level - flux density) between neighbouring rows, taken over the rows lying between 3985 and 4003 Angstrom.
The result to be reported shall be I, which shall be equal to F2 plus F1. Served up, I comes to 1.4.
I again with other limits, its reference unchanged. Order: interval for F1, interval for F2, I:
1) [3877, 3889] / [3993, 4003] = 2.1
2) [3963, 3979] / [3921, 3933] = 2.8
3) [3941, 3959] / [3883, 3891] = 2.6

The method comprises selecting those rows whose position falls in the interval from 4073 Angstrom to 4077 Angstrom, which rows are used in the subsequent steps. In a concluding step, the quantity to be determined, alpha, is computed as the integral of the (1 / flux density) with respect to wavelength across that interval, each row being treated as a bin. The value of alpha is 0.4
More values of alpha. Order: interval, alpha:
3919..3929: 1.5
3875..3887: 1.5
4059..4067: 0.8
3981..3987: 0.6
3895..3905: 1.1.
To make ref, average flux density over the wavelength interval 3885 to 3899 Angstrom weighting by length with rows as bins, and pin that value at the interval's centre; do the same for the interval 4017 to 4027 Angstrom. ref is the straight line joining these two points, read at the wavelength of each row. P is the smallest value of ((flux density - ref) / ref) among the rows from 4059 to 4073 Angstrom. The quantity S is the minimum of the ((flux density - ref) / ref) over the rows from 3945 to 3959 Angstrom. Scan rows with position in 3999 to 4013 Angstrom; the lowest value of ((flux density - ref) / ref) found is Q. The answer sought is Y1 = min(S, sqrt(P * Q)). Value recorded -0.136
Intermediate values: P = -0.26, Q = -0.15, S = -0.14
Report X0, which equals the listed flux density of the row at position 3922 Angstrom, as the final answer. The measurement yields 7.77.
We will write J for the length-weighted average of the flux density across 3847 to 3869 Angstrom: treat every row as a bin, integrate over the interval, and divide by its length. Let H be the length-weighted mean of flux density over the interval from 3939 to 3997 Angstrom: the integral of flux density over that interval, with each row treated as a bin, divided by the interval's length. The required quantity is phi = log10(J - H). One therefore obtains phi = 0.20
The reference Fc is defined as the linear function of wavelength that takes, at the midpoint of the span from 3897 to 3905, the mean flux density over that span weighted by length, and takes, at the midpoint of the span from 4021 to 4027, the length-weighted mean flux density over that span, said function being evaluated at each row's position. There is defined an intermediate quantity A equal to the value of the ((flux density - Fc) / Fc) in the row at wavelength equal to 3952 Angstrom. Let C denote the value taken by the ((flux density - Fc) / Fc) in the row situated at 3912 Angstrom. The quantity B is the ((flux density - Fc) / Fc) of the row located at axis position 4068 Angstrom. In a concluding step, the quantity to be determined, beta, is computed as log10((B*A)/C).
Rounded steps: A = -0.14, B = -0.10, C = 0.2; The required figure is -1.1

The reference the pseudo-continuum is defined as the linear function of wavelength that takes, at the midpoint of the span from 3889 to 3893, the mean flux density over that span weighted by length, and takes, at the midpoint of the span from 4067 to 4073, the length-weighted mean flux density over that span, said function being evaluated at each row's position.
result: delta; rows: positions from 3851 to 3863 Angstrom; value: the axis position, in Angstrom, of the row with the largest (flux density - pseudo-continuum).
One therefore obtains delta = 3854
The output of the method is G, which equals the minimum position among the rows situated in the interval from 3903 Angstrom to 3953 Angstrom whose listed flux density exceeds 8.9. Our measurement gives 3908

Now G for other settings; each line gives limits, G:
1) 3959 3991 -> 3960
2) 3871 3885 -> 3876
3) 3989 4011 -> 3990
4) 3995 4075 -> 3996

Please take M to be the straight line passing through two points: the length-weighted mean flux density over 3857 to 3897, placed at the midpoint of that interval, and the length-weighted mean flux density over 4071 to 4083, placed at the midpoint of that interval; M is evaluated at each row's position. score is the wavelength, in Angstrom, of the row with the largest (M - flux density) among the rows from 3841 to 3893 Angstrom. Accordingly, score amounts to 3886 Angstrom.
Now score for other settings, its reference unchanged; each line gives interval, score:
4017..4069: 4046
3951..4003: 3968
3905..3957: 3934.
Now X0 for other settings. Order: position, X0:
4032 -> 10.3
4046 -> 8.24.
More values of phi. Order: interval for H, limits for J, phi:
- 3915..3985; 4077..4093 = 0.62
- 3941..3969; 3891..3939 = -0.46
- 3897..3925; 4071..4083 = 0.23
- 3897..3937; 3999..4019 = 0.52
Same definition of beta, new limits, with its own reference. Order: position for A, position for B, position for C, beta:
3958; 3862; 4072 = -1.2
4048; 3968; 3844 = -0.5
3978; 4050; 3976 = -2.1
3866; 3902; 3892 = -0.1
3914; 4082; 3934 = -2.0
